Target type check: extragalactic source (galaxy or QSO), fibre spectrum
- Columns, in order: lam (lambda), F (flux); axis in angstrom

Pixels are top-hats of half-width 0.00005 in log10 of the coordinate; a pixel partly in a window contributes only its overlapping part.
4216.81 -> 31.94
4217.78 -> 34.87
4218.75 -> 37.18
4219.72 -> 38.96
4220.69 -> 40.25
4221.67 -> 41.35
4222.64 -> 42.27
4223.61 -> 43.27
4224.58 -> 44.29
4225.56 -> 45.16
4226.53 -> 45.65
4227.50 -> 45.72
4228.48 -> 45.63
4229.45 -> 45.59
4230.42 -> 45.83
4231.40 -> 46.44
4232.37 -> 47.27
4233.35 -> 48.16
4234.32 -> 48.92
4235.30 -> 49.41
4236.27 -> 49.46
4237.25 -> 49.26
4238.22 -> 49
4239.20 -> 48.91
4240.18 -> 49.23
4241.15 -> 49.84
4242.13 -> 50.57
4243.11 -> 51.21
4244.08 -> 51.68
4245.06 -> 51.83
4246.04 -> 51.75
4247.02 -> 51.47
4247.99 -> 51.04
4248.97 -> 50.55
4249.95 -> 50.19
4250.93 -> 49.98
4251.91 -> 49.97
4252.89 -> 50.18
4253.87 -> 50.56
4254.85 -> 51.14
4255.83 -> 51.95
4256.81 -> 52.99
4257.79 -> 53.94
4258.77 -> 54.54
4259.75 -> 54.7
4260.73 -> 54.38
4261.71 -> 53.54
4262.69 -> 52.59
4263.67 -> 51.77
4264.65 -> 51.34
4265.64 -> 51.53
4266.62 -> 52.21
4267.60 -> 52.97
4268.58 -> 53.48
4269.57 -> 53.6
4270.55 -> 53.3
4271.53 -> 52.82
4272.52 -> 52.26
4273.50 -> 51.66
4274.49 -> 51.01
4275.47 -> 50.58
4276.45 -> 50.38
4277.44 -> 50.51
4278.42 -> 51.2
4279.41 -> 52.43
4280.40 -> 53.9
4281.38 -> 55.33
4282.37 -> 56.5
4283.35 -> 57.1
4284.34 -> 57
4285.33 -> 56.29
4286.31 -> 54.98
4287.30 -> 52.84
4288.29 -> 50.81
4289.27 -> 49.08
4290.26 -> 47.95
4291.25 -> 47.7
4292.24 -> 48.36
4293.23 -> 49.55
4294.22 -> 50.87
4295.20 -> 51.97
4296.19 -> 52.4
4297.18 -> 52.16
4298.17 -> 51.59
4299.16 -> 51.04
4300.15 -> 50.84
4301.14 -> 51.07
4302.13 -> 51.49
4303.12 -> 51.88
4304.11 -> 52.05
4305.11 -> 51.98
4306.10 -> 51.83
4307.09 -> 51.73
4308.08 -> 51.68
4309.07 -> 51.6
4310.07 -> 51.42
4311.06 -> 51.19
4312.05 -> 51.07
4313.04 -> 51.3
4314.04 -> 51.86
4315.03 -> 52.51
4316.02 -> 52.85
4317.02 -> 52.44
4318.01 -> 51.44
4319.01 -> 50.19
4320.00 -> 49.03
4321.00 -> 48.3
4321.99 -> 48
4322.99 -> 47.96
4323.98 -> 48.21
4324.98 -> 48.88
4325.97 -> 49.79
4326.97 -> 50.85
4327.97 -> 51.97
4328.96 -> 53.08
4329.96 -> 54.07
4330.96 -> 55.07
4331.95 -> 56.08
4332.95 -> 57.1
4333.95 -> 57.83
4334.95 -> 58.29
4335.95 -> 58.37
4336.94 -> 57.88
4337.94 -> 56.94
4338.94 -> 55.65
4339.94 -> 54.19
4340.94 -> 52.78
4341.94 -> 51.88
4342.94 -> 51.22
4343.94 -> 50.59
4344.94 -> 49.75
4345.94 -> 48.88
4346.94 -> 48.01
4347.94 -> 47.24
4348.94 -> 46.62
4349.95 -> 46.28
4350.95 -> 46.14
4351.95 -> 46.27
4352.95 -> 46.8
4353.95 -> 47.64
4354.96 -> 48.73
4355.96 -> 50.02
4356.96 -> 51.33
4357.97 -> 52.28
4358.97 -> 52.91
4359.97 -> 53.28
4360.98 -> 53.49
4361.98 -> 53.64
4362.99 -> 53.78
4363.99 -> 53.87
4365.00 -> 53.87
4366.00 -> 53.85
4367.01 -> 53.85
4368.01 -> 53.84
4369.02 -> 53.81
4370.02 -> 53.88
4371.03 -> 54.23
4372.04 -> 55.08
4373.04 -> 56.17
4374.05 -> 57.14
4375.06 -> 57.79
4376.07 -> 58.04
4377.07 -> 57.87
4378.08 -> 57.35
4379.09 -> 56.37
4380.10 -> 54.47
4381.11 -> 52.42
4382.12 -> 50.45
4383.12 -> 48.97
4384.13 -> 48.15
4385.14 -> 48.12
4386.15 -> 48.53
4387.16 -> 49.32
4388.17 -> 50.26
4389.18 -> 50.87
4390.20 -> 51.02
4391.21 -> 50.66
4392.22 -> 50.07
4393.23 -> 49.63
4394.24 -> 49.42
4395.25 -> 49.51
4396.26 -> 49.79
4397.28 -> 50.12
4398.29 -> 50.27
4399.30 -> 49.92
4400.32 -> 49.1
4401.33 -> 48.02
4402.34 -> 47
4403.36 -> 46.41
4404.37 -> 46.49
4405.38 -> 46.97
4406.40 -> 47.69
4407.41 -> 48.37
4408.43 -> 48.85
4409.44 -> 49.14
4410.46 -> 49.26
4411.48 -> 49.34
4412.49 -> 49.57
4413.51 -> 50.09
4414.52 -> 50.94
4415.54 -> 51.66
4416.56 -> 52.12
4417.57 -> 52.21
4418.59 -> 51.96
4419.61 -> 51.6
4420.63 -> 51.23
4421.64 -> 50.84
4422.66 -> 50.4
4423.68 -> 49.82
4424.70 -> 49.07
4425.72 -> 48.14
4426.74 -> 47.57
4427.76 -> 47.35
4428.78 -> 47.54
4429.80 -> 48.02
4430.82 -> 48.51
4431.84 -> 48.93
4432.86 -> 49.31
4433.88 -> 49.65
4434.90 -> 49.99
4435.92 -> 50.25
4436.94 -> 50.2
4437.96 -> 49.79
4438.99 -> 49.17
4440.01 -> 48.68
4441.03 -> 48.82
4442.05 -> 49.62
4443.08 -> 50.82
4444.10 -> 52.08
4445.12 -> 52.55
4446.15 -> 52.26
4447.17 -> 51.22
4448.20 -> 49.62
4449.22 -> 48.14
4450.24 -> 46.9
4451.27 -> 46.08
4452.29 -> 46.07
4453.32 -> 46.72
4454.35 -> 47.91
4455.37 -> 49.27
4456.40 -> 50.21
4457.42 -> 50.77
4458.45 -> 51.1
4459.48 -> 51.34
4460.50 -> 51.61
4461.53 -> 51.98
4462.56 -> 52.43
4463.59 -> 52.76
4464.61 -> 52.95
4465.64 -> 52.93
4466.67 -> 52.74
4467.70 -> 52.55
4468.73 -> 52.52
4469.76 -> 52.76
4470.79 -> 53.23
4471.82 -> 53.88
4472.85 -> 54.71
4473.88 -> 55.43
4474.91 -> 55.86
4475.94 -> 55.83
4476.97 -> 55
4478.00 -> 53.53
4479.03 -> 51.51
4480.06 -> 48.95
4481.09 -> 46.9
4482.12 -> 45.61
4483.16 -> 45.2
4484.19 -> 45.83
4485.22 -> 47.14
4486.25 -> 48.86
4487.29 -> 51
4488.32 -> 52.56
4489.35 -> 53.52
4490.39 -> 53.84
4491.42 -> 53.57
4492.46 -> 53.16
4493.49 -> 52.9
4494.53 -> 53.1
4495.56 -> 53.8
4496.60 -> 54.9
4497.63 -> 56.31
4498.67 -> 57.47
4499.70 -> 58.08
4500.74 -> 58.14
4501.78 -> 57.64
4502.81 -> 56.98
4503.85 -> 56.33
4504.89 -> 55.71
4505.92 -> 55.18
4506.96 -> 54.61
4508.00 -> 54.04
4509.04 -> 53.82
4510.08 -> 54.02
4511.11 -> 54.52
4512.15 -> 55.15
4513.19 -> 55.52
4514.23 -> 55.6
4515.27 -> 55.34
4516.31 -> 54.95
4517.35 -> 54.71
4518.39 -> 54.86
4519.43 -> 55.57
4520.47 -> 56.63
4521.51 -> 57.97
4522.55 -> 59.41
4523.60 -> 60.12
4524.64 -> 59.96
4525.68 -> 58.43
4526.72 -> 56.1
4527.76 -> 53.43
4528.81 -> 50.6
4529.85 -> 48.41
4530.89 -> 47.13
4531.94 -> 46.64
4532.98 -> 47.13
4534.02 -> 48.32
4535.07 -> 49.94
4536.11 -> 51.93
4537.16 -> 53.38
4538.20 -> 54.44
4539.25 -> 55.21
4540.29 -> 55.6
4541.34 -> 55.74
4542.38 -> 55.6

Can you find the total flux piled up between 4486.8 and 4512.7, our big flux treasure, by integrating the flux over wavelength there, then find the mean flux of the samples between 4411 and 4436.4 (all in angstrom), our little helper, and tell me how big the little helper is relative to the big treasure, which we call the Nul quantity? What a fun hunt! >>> 0.0351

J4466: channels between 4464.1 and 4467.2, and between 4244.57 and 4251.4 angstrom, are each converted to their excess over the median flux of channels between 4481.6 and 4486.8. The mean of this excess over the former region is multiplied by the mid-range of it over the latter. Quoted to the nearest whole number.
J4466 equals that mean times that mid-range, 36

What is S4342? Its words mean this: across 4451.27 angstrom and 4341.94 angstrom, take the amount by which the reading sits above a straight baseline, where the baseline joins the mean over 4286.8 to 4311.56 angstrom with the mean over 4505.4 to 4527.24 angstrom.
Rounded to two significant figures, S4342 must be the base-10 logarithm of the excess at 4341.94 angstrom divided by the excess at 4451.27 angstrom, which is -1.9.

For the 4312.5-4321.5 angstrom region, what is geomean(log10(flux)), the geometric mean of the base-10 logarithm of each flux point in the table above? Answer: 1.71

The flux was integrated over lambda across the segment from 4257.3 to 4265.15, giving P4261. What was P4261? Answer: 419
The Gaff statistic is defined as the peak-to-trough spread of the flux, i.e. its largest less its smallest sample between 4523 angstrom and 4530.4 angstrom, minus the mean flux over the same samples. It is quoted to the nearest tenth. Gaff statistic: -43.6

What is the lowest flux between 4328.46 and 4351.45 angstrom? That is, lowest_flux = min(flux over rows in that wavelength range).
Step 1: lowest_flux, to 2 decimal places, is 46.14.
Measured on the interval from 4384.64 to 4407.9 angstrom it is 46.41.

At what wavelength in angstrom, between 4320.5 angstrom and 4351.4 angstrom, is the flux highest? 4335.95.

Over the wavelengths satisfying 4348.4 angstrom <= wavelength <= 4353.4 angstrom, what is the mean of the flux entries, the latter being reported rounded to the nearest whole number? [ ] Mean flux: 46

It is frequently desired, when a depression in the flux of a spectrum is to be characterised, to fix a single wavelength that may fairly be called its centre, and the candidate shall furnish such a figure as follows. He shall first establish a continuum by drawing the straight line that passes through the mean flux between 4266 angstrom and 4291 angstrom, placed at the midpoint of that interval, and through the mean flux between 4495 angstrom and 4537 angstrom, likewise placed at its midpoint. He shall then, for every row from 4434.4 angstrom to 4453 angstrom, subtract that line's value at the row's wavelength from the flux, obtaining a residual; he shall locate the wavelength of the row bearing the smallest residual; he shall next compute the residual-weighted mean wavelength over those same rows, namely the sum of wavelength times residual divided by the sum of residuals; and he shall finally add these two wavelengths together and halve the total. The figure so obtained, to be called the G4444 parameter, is 4448.4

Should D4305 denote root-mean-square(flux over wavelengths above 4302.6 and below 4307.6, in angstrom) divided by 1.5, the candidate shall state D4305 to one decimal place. 34.6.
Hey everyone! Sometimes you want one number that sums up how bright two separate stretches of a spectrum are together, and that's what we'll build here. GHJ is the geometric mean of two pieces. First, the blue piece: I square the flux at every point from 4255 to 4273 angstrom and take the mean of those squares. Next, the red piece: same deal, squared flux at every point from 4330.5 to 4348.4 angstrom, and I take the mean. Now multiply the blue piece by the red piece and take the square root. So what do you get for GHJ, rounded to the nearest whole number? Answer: 2856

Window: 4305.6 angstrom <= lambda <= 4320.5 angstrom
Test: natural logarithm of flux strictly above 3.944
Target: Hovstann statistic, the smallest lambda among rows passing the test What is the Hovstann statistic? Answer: 4306.10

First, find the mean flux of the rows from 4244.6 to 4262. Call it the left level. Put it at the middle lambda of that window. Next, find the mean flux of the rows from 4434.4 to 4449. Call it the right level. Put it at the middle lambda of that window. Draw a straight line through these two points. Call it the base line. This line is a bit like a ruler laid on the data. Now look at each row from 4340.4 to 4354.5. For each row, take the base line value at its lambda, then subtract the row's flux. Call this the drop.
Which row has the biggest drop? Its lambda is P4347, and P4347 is 4350.95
